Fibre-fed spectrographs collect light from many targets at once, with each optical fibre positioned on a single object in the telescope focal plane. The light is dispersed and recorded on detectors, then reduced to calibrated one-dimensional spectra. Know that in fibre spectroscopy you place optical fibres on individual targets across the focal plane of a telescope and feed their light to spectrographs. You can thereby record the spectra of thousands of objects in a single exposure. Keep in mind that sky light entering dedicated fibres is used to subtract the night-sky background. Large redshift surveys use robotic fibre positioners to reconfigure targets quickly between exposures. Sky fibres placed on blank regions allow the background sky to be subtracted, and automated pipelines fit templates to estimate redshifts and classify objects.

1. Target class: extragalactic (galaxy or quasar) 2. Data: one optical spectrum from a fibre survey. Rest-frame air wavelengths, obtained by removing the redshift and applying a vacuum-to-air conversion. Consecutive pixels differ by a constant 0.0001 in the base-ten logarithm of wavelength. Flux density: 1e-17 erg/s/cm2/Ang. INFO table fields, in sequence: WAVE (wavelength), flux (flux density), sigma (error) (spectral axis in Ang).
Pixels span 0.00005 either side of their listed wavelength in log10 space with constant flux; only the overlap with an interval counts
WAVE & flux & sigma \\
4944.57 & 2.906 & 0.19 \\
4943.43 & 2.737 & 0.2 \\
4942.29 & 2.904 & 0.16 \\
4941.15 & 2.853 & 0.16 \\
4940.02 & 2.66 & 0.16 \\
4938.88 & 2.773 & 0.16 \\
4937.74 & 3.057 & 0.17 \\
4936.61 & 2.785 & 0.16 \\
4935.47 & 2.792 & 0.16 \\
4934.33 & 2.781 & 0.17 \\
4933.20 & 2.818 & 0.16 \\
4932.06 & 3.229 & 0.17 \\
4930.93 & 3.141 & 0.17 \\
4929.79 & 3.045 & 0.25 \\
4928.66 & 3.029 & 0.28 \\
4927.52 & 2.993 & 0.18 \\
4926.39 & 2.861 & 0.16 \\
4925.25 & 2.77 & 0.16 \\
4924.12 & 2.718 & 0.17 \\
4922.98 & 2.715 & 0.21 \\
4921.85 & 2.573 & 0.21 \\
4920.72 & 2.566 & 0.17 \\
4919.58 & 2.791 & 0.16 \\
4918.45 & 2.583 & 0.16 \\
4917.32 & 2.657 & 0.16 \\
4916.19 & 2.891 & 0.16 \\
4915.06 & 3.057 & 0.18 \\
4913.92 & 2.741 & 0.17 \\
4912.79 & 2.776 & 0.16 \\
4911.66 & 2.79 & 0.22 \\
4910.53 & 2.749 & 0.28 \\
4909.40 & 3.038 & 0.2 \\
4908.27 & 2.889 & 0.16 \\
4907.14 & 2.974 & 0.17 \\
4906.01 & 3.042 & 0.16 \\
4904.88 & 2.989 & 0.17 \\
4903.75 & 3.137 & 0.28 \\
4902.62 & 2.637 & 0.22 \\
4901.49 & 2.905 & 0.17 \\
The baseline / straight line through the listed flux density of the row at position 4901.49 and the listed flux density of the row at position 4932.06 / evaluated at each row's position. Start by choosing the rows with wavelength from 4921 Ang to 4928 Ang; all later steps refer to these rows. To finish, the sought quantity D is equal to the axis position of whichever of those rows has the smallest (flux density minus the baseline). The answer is 4921.85 Ang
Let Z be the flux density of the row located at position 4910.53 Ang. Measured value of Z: 2.749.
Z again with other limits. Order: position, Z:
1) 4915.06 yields 3.057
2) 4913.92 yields 2.741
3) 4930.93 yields 3.141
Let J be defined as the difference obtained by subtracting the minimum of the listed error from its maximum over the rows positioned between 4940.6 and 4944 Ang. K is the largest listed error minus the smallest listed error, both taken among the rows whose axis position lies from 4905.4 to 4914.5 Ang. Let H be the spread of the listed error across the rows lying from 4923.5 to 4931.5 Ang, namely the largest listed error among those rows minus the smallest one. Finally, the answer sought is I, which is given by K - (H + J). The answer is -0.04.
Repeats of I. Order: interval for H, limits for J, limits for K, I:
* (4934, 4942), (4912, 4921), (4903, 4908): 0.09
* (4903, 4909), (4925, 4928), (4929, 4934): -0.05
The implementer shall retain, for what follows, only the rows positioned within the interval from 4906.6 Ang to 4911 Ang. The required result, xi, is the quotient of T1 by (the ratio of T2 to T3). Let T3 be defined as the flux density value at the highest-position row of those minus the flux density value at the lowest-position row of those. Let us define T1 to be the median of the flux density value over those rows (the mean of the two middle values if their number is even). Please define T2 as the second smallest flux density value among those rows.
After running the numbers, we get -0.23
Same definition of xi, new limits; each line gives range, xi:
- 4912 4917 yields 0.12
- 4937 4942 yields -0.21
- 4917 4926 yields 0.12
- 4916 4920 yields -0.10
